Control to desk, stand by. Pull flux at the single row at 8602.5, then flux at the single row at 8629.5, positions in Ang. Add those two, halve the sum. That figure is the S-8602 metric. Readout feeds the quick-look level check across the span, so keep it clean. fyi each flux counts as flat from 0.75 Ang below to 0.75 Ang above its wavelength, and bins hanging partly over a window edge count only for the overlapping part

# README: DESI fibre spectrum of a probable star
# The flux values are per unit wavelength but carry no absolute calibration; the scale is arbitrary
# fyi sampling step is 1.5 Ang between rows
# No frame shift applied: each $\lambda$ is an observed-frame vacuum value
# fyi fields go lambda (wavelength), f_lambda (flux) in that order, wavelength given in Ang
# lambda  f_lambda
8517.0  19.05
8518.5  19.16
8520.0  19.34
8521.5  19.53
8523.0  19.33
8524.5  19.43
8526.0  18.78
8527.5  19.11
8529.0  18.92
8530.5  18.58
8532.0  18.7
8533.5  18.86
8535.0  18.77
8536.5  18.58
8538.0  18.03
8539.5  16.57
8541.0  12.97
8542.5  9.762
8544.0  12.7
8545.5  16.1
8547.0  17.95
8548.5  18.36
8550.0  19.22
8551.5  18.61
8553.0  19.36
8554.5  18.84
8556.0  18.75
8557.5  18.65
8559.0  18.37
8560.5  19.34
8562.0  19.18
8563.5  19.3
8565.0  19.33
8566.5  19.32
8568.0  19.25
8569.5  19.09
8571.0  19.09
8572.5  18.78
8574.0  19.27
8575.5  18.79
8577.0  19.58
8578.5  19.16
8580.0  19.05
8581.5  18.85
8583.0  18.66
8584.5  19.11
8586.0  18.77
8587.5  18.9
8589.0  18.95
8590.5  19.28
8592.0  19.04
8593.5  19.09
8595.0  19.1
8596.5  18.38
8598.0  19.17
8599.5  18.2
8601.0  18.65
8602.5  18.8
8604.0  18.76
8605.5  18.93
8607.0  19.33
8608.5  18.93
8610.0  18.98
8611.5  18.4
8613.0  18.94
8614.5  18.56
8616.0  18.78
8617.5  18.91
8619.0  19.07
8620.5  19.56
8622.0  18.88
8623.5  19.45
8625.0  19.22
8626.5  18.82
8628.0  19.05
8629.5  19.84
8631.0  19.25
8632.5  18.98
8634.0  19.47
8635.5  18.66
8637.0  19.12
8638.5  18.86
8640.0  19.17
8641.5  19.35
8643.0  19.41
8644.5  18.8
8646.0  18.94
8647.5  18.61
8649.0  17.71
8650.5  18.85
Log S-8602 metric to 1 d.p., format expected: 19.3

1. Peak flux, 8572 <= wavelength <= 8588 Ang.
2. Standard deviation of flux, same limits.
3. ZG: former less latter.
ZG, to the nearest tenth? 19.3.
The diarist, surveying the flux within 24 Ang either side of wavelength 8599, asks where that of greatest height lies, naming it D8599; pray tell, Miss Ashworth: 8577.0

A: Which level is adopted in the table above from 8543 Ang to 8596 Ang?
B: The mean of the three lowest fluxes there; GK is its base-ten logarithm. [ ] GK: 1.19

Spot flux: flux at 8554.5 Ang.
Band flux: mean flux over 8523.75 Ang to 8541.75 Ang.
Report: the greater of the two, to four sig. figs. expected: 18.84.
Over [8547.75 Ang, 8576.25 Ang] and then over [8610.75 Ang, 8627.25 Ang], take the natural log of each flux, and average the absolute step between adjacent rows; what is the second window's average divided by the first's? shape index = 1.1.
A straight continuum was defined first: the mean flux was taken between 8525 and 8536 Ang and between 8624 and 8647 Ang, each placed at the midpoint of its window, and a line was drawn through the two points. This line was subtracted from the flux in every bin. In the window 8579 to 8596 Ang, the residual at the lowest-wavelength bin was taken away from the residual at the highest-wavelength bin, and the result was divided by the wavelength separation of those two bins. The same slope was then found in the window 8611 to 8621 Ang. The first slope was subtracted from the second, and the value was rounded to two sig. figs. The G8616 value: 0.13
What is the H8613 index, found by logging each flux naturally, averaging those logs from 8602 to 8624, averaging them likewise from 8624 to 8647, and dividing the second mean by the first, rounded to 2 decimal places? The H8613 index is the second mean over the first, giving 1.00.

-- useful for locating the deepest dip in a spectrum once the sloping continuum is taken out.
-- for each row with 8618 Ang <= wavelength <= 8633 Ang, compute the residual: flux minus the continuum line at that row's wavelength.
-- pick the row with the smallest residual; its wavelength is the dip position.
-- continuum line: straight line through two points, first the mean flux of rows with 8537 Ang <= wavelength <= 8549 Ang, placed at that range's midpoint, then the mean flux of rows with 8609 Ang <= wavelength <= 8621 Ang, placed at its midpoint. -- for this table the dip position 8632.5 Ang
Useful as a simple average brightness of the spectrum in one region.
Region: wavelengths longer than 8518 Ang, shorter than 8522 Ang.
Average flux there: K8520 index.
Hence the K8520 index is 19.34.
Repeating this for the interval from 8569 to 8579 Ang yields 19.11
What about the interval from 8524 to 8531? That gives 18.96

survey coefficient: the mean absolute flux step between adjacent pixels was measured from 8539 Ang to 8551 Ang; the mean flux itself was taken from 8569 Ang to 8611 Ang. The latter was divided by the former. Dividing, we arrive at 8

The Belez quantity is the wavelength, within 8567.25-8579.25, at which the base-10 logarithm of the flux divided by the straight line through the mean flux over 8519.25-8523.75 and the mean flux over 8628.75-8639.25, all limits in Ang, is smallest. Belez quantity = 8572.5 Ang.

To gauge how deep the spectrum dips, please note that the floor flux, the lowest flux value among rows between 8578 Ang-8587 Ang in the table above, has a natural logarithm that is 2.93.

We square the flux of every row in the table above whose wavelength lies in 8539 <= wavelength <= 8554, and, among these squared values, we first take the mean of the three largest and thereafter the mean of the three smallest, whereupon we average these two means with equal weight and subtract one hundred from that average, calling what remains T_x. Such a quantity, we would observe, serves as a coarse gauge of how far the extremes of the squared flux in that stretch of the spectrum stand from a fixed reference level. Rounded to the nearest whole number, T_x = 153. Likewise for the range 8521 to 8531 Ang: 265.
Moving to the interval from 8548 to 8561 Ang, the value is 257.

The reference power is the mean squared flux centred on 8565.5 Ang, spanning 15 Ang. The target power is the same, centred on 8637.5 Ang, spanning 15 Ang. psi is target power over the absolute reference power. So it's 1.00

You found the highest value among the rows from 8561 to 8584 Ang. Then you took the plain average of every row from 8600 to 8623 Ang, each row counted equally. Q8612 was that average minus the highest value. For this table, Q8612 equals -0.68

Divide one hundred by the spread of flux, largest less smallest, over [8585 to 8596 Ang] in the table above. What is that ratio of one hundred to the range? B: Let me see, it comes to 196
